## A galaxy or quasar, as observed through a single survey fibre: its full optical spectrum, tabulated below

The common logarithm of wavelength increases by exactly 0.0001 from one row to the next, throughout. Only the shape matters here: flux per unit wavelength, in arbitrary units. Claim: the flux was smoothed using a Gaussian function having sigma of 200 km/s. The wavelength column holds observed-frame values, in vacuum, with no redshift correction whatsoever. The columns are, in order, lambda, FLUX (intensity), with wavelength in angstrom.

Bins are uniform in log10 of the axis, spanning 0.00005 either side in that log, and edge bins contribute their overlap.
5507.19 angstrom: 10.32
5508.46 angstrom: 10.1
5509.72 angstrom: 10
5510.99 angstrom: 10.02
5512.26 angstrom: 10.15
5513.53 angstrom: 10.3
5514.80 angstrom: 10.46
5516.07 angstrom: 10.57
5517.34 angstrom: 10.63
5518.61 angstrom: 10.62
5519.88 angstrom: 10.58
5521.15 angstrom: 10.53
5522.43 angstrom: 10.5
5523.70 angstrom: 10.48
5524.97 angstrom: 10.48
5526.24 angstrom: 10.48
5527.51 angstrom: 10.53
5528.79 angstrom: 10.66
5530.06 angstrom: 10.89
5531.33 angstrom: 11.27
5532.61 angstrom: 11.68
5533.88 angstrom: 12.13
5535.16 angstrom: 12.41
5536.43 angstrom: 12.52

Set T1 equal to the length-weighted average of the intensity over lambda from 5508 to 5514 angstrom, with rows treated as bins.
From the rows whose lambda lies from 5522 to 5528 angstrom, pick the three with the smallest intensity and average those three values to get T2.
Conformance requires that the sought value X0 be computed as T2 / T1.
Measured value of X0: 1.04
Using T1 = 10.1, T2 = 10.5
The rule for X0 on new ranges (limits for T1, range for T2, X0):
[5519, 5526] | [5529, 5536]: 1.07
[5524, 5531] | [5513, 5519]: 0.98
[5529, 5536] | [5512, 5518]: 0.88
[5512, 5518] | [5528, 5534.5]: 1.05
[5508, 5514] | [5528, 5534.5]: 1.08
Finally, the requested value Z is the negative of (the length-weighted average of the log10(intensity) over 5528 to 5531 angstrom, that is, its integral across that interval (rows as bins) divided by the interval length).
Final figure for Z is -1.03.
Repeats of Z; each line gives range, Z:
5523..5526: -1.02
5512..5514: -1.01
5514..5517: -1.02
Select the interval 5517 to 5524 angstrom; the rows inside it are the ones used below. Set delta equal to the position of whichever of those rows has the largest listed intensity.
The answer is 5517.34 angstrom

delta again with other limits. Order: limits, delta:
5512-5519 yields 5517.34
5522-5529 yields 5528.79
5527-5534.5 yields 5533.88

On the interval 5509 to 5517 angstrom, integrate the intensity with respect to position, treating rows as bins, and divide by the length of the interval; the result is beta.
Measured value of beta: 10.3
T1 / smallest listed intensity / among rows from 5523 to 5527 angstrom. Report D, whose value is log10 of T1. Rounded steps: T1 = 10.48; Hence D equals 1.02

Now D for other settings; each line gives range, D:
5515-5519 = 1.02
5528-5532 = 1.03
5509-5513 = 1.00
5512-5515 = 1.01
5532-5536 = 1.07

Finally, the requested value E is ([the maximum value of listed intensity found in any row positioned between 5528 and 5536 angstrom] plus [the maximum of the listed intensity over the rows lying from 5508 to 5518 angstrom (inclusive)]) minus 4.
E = 19.0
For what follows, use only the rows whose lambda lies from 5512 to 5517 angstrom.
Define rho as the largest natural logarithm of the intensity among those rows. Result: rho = 2.36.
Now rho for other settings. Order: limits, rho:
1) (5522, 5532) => 2.42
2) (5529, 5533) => 2.46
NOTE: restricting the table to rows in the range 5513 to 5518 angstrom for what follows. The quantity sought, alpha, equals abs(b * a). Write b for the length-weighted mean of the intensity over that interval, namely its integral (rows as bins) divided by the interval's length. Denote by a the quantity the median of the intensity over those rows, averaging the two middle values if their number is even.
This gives 110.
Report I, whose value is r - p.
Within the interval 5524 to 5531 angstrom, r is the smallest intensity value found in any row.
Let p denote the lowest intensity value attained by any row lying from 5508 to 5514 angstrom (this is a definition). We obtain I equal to 0.48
